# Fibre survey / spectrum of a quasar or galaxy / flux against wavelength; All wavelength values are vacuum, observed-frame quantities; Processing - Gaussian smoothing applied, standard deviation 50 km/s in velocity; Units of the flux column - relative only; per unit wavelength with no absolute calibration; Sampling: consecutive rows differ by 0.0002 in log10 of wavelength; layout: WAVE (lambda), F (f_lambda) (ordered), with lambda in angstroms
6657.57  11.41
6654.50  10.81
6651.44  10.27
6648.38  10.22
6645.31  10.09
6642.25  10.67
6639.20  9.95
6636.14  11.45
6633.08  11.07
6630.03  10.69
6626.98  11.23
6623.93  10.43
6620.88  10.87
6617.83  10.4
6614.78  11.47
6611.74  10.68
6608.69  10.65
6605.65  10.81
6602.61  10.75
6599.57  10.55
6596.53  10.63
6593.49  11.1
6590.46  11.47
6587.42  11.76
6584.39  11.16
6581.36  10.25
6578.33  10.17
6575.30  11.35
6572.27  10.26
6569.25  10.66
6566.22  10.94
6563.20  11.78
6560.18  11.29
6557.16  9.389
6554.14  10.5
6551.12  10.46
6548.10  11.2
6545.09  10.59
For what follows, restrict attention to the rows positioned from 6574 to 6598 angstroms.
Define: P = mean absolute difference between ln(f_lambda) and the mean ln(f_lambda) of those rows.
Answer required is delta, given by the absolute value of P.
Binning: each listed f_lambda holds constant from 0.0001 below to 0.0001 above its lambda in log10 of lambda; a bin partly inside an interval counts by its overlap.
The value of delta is 0.044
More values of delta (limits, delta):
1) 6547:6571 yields 0.049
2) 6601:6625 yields 0.020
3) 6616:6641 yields 0.037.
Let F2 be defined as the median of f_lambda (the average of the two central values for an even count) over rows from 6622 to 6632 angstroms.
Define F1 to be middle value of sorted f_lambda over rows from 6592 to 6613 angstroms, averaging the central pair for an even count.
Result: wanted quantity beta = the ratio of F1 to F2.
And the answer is 1.00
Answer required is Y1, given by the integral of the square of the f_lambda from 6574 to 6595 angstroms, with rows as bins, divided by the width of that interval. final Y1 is 122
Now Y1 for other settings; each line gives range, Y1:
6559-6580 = 119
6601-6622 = 117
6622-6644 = 116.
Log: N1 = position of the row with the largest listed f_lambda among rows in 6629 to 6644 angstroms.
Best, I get 6636.14 angstroms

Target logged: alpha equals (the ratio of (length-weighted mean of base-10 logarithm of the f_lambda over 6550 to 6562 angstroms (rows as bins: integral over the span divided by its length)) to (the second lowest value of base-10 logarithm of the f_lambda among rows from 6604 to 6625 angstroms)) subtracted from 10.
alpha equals 9.00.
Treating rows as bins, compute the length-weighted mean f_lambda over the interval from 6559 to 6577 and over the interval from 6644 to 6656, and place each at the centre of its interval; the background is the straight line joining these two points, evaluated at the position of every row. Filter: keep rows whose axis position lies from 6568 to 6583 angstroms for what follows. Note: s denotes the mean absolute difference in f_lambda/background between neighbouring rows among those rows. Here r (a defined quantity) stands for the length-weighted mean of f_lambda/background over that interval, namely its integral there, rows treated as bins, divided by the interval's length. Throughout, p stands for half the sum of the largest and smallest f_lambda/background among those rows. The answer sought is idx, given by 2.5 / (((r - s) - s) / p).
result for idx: 2.94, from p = 0.98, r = 0.96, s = 0.06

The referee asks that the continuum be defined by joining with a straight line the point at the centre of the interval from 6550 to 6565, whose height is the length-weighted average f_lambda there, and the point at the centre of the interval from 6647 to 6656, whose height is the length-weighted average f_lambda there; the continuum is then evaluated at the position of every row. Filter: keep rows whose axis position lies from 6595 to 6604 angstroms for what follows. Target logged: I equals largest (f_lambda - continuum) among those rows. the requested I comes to 0.2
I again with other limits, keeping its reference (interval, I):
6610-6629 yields 0.9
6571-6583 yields 0.7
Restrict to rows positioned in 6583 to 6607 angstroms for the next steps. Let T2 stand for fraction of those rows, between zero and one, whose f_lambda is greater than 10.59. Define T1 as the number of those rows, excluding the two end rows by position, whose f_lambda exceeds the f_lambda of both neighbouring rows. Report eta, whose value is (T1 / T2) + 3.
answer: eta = 4.1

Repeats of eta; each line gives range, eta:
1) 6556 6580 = 6.2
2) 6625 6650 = 6.2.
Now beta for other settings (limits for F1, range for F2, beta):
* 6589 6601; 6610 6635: 1.01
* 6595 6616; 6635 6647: 1.03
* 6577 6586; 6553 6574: 0.96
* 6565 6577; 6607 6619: 1.01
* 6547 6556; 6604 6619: 0.98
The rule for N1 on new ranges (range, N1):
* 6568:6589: 6587.42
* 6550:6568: 6563.20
